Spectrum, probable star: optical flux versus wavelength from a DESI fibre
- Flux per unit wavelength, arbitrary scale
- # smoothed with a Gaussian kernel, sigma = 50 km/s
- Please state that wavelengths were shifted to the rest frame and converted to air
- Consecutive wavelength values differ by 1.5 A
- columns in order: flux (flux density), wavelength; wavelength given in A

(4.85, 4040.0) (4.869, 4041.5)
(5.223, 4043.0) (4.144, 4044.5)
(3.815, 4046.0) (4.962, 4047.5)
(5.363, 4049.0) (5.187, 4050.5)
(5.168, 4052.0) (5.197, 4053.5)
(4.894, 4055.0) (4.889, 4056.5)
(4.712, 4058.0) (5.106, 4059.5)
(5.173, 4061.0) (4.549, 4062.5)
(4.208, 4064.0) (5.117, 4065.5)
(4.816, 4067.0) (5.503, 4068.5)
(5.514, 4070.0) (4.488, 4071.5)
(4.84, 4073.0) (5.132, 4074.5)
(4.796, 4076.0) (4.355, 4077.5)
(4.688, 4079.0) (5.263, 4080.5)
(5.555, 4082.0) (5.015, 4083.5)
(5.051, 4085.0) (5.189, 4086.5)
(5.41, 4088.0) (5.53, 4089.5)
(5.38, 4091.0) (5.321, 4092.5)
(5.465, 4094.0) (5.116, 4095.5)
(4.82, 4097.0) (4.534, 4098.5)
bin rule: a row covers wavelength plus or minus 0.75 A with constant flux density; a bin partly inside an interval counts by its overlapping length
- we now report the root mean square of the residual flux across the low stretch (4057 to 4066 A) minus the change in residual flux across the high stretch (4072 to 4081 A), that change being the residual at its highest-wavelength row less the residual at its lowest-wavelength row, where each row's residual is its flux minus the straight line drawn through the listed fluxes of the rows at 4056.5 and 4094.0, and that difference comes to 0.1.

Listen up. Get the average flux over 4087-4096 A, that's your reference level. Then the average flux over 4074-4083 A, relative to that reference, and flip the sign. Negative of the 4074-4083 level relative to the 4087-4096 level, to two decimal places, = -0.92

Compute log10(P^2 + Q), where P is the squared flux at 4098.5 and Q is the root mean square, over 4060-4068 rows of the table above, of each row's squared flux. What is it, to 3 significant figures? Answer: 2.65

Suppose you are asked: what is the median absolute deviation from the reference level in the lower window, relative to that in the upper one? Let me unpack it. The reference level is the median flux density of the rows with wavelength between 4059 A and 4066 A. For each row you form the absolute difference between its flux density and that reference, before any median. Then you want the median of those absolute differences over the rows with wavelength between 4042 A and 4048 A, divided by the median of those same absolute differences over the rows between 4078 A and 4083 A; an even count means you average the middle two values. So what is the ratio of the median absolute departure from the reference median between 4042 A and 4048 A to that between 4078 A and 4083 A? 1.3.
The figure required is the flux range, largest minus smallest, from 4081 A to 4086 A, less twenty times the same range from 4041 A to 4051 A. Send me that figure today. -30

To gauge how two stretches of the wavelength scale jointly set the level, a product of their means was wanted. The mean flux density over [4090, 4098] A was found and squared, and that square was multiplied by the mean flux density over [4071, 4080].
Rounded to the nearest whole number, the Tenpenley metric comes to 129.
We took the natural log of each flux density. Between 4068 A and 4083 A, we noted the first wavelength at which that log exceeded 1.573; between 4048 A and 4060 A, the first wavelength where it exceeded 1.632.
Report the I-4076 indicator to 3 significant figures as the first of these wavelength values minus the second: 19.5 A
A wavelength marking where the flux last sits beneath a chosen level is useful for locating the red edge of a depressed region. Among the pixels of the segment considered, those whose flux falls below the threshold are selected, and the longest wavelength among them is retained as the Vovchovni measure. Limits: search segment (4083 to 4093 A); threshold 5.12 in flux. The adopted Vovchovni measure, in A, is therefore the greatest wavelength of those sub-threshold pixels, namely 4085.0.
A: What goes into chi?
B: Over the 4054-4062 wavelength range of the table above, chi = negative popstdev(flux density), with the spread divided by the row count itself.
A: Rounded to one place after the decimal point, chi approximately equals -0.2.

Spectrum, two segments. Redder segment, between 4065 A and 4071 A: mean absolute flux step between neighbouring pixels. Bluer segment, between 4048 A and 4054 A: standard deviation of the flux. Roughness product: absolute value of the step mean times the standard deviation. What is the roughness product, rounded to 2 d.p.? 0.03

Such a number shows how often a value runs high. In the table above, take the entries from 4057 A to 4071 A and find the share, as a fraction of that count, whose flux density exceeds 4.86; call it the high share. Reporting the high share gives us 0.56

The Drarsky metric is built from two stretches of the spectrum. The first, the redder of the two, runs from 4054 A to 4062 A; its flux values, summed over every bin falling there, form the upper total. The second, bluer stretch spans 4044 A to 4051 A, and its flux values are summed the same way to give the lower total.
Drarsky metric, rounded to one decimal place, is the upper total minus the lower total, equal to 1.3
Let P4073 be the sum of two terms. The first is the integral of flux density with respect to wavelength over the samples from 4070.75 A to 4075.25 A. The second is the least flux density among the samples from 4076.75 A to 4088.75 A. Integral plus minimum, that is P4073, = 26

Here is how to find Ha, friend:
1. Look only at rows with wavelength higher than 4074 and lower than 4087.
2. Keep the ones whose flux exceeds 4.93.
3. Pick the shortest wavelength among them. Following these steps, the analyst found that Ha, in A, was 4074.5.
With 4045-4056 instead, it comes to 4047.5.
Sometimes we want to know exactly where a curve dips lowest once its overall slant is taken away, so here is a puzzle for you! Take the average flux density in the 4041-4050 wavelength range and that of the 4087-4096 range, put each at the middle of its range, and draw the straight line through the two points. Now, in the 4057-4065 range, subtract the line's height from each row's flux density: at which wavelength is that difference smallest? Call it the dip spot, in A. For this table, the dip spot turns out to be 4064.0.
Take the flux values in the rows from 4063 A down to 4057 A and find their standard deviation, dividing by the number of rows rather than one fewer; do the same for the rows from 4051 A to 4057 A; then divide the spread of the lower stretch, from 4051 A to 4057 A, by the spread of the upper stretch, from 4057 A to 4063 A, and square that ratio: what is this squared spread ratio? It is 0.31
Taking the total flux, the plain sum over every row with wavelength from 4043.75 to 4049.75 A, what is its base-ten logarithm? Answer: 1.26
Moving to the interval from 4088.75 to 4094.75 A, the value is 1.34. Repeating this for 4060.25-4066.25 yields 1.28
